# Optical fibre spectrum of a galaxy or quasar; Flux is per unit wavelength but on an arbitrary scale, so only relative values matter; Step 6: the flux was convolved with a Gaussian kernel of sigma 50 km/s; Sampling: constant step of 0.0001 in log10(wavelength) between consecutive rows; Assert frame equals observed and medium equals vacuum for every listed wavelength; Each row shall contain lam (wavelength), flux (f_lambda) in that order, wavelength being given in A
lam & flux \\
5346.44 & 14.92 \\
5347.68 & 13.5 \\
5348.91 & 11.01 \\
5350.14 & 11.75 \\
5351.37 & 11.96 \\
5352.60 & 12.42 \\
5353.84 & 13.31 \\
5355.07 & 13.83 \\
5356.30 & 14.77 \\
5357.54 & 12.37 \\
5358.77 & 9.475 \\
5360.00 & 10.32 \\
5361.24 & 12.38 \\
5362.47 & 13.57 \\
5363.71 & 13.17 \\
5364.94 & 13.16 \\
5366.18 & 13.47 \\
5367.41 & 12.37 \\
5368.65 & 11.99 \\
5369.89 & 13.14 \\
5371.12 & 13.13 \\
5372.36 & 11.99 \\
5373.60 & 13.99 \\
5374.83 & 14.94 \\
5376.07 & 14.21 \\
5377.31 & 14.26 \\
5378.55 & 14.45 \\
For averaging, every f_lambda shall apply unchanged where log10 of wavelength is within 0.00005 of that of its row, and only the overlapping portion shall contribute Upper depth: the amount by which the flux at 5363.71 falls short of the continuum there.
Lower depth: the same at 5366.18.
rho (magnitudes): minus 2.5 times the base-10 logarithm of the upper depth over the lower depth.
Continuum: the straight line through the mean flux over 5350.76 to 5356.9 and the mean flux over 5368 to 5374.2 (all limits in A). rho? 1.3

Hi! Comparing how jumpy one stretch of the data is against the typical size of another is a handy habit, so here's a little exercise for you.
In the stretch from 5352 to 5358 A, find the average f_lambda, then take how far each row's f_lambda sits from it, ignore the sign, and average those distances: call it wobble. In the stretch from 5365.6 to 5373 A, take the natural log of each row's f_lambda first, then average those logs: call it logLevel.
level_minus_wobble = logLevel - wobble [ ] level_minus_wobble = 1.77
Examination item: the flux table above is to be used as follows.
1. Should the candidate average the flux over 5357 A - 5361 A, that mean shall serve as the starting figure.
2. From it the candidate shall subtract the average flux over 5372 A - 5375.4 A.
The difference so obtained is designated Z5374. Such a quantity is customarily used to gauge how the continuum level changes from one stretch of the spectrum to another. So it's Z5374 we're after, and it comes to -2.9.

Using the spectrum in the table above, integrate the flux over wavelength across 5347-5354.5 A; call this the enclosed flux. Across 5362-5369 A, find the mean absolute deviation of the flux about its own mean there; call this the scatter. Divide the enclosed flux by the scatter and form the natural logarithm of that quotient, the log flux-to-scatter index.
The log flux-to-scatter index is 5.2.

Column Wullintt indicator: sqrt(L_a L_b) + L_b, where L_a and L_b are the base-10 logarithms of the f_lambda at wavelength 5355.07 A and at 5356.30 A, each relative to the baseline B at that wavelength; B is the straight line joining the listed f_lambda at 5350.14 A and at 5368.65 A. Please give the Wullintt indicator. 0.18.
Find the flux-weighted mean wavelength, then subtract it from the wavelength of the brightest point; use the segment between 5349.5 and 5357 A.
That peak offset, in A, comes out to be 2.9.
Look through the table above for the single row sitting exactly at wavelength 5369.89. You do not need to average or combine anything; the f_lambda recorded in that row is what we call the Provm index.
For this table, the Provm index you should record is 13.14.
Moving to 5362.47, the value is 13.57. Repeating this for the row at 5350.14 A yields 11.75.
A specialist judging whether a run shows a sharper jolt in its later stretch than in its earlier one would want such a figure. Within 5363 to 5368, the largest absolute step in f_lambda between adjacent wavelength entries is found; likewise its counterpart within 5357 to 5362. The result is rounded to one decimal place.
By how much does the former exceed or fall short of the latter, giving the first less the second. -1.8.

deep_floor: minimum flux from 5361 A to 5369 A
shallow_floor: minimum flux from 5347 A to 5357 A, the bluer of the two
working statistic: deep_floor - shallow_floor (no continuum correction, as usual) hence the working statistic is 1.0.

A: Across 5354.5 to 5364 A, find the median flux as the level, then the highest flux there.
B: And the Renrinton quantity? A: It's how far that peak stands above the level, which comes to 2.0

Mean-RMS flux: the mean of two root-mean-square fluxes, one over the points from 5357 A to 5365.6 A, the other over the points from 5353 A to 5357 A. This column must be 13.1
